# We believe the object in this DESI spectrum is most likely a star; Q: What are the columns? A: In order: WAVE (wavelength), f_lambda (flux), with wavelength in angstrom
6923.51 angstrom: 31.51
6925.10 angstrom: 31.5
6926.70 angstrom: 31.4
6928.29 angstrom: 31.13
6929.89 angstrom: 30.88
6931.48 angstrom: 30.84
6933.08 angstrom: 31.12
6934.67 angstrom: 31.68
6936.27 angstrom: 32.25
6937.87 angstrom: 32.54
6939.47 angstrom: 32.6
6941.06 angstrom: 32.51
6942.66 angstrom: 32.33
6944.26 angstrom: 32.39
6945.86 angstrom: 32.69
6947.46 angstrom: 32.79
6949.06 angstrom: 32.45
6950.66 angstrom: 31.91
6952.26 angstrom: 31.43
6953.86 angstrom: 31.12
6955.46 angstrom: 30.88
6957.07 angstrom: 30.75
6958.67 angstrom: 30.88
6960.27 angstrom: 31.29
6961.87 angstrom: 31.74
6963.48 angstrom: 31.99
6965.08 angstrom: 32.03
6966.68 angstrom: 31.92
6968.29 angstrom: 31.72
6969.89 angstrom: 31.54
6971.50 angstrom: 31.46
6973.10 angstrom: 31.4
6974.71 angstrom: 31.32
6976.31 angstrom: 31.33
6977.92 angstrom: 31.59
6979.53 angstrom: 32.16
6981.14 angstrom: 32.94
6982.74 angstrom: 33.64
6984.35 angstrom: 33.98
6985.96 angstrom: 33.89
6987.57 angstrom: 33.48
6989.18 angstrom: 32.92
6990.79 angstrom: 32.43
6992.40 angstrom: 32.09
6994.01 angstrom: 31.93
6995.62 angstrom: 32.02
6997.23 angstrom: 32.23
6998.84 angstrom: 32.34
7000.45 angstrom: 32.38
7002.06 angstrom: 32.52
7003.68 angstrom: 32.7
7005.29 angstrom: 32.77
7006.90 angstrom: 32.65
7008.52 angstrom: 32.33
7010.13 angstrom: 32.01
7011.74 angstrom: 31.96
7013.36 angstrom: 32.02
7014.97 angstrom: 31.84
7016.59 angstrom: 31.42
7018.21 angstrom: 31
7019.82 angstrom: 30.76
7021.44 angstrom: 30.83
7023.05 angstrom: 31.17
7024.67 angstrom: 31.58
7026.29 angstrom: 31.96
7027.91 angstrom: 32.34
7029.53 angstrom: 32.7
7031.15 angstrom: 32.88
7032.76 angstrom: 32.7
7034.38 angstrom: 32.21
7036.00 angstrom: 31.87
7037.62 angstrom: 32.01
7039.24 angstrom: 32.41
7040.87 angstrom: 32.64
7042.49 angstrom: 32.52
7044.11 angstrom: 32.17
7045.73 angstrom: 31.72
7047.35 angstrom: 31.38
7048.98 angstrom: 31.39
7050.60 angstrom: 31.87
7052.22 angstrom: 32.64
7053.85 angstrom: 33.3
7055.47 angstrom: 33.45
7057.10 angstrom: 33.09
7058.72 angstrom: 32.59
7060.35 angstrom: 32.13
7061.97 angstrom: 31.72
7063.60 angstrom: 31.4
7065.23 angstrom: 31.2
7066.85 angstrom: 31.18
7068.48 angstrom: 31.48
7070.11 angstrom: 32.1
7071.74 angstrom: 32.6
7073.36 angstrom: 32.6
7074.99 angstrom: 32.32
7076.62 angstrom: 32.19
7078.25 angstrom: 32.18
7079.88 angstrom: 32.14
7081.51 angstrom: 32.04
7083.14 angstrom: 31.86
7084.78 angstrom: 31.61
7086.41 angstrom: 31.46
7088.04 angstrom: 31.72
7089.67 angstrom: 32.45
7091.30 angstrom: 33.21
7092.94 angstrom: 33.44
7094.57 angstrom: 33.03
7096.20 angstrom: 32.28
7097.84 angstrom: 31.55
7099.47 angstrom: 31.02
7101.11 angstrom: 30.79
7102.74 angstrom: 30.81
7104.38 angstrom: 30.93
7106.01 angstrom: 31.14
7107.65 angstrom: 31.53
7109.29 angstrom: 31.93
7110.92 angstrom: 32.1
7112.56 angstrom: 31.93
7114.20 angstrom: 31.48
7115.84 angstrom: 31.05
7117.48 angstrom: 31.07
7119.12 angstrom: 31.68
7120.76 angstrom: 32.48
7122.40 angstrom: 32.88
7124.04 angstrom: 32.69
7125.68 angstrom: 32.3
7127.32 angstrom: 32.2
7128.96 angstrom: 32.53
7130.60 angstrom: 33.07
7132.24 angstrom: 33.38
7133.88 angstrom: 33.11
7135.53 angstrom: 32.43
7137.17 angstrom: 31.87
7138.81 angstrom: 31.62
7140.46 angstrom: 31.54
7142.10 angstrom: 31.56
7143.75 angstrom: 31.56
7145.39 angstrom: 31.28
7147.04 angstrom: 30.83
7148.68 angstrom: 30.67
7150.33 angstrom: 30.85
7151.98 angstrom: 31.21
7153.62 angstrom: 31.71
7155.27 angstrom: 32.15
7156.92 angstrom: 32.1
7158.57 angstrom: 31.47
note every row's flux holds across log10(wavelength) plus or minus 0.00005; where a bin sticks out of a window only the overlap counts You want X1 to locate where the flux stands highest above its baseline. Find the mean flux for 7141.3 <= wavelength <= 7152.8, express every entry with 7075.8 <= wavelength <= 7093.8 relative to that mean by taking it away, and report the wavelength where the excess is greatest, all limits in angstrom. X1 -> 7092.94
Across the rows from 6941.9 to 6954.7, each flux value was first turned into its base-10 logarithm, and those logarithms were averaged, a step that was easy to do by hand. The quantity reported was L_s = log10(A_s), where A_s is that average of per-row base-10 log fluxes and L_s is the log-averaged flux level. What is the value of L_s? 0.178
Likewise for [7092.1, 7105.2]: 0.176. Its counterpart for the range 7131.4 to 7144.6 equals 0.178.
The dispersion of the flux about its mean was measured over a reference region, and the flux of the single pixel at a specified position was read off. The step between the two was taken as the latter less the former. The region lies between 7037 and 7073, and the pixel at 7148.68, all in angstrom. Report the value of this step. 30.0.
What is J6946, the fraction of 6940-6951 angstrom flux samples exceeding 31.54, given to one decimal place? 1.0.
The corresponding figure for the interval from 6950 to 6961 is 0.1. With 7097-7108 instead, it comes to 0.1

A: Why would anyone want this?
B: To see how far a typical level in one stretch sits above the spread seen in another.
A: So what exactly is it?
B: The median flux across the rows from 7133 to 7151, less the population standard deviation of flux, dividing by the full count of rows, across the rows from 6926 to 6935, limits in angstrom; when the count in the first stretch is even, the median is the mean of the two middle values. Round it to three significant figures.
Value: 31.3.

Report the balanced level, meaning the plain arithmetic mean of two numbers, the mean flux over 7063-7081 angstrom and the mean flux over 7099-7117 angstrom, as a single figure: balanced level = 31.6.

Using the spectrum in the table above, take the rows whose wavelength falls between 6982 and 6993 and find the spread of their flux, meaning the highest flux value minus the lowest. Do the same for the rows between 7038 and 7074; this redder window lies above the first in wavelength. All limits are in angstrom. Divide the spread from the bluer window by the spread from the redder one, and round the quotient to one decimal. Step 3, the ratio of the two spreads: 0.8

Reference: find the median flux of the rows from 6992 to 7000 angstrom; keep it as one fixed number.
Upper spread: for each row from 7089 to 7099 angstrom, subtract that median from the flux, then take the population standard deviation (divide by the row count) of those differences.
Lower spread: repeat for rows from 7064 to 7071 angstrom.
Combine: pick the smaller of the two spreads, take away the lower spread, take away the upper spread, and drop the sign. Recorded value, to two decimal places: 0.64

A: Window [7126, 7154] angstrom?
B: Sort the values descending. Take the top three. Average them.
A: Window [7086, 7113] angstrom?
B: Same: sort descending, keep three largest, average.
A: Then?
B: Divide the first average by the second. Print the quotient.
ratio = 1.00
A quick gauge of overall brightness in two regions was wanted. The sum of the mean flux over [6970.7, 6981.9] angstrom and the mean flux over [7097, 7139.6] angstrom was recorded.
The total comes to 63.6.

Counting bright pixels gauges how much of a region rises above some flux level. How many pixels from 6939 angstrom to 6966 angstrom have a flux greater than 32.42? 5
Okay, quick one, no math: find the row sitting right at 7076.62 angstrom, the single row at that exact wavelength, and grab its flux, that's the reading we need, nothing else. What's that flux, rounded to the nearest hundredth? 32.19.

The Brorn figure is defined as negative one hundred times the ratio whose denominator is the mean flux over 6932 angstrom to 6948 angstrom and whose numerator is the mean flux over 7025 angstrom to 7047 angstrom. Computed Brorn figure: -100.1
